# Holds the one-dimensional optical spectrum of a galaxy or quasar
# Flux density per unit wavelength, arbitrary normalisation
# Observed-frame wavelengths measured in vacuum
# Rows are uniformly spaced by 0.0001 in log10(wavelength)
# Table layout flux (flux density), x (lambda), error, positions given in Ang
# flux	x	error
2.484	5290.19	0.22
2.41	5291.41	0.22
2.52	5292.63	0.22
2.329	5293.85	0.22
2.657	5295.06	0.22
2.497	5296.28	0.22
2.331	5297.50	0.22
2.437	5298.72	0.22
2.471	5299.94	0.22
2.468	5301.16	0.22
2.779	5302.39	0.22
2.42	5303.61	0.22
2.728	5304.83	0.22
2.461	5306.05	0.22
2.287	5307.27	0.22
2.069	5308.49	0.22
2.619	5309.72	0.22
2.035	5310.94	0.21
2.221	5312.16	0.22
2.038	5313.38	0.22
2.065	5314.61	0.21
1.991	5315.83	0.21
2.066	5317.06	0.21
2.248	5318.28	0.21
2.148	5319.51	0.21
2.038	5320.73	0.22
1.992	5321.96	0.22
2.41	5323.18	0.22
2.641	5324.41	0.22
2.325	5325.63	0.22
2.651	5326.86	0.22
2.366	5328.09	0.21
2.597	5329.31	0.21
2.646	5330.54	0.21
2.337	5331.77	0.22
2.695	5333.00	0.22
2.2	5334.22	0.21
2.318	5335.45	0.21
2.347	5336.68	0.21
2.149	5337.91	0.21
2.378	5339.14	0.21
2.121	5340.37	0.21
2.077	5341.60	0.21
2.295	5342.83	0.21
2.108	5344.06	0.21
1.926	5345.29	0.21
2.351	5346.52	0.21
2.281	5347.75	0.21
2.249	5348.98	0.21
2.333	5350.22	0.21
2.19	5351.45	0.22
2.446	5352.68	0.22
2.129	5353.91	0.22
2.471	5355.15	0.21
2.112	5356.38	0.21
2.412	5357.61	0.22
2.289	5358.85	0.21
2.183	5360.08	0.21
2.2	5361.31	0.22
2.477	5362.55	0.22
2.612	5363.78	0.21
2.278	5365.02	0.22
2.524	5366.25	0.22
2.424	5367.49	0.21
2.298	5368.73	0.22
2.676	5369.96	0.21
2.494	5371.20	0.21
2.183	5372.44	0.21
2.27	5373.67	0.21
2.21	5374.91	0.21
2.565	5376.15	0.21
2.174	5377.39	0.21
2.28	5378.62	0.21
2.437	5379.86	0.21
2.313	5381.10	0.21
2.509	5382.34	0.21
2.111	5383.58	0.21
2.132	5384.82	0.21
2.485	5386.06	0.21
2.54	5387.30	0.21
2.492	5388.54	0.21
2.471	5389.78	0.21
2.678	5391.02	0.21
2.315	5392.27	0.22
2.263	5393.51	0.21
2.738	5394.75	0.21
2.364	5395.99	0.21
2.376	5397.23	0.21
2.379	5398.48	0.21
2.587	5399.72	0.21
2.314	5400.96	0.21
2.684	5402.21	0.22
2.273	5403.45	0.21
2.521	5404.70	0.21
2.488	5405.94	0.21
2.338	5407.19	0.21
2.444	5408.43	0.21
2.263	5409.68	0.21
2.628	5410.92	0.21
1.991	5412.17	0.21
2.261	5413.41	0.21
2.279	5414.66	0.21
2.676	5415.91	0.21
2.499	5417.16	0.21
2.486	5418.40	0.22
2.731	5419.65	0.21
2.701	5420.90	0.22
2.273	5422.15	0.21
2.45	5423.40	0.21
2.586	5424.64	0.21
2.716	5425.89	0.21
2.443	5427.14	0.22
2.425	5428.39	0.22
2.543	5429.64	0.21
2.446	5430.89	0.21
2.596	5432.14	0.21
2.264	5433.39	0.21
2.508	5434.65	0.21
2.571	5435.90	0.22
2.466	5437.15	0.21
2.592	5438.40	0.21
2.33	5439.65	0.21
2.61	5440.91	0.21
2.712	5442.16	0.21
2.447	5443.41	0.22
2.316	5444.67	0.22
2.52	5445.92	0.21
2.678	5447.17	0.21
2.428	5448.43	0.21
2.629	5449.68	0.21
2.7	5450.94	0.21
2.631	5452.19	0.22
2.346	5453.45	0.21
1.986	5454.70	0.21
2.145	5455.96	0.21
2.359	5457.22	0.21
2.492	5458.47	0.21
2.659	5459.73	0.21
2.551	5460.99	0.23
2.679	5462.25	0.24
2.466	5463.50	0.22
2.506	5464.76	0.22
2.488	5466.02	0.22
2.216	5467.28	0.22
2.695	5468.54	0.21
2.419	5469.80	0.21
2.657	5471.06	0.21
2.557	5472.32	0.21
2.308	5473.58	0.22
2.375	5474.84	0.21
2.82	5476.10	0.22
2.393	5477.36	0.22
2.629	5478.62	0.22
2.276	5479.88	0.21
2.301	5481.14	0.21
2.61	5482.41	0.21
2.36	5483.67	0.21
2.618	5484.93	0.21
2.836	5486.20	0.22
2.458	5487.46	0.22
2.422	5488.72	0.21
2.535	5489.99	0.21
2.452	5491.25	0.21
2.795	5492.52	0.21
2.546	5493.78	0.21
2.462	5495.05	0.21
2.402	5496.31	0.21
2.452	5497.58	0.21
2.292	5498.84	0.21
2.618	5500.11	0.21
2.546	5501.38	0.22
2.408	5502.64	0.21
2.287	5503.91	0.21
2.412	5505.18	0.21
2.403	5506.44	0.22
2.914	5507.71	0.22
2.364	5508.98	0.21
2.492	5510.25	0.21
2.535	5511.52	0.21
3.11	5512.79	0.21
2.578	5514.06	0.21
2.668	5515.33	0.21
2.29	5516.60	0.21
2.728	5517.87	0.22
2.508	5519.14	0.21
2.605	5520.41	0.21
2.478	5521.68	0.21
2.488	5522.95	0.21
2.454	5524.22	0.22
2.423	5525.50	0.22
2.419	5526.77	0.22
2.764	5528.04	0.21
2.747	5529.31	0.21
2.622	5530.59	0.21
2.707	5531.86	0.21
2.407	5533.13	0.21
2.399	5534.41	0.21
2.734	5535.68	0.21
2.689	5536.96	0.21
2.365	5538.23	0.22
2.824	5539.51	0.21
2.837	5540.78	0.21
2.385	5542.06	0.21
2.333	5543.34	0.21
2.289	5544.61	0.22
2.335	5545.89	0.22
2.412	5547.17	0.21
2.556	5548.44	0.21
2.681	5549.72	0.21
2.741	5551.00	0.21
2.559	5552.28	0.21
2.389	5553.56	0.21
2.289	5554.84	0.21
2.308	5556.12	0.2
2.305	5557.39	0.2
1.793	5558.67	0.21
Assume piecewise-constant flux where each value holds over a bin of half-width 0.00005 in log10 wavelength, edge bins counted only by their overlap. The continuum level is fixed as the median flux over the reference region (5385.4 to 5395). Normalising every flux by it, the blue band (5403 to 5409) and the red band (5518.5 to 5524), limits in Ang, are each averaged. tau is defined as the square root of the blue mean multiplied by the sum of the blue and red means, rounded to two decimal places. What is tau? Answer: 1.39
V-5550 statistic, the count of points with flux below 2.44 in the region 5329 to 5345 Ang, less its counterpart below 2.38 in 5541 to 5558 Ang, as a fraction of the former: 0.4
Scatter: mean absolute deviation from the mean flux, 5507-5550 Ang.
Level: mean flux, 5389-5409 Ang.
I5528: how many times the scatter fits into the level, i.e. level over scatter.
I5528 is 15.1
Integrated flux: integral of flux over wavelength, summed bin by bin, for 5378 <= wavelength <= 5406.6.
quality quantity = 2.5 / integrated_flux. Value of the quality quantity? 0.0361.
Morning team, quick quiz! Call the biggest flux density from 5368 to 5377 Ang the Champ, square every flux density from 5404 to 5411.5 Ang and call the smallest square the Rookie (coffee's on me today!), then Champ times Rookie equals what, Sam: 13.7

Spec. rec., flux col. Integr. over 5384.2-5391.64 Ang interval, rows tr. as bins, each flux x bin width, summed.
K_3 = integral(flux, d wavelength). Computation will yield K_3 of 18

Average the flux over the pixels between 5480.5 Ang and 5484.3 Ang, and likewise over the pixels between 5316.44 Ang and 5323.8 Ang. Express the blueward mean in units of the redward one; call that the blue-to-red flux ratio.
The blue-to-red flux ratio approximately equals 0.89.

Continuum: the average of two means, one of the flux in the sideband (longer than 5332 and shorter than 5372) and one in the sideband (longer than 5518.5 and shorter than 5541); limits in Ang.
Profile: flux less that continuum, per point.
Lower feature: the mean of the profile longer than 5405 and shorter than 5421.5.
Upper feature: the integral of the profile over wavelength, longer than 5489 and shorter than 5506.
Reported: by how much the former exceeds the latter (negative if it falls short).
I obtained -0.5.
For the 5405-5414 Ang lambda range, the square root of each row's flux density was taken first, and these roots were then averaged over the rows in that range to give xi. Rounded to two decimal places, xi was 1.53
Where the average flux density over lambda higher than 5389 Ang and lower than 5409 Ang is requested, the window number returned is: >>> 2.45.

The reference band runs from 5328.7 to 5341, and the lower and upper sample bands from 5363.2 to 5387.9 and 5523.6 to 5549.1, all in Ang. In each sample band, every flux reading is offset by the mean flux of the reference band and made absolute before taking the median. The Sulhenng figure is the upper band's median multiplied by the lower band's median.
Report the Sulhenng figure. 0.011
